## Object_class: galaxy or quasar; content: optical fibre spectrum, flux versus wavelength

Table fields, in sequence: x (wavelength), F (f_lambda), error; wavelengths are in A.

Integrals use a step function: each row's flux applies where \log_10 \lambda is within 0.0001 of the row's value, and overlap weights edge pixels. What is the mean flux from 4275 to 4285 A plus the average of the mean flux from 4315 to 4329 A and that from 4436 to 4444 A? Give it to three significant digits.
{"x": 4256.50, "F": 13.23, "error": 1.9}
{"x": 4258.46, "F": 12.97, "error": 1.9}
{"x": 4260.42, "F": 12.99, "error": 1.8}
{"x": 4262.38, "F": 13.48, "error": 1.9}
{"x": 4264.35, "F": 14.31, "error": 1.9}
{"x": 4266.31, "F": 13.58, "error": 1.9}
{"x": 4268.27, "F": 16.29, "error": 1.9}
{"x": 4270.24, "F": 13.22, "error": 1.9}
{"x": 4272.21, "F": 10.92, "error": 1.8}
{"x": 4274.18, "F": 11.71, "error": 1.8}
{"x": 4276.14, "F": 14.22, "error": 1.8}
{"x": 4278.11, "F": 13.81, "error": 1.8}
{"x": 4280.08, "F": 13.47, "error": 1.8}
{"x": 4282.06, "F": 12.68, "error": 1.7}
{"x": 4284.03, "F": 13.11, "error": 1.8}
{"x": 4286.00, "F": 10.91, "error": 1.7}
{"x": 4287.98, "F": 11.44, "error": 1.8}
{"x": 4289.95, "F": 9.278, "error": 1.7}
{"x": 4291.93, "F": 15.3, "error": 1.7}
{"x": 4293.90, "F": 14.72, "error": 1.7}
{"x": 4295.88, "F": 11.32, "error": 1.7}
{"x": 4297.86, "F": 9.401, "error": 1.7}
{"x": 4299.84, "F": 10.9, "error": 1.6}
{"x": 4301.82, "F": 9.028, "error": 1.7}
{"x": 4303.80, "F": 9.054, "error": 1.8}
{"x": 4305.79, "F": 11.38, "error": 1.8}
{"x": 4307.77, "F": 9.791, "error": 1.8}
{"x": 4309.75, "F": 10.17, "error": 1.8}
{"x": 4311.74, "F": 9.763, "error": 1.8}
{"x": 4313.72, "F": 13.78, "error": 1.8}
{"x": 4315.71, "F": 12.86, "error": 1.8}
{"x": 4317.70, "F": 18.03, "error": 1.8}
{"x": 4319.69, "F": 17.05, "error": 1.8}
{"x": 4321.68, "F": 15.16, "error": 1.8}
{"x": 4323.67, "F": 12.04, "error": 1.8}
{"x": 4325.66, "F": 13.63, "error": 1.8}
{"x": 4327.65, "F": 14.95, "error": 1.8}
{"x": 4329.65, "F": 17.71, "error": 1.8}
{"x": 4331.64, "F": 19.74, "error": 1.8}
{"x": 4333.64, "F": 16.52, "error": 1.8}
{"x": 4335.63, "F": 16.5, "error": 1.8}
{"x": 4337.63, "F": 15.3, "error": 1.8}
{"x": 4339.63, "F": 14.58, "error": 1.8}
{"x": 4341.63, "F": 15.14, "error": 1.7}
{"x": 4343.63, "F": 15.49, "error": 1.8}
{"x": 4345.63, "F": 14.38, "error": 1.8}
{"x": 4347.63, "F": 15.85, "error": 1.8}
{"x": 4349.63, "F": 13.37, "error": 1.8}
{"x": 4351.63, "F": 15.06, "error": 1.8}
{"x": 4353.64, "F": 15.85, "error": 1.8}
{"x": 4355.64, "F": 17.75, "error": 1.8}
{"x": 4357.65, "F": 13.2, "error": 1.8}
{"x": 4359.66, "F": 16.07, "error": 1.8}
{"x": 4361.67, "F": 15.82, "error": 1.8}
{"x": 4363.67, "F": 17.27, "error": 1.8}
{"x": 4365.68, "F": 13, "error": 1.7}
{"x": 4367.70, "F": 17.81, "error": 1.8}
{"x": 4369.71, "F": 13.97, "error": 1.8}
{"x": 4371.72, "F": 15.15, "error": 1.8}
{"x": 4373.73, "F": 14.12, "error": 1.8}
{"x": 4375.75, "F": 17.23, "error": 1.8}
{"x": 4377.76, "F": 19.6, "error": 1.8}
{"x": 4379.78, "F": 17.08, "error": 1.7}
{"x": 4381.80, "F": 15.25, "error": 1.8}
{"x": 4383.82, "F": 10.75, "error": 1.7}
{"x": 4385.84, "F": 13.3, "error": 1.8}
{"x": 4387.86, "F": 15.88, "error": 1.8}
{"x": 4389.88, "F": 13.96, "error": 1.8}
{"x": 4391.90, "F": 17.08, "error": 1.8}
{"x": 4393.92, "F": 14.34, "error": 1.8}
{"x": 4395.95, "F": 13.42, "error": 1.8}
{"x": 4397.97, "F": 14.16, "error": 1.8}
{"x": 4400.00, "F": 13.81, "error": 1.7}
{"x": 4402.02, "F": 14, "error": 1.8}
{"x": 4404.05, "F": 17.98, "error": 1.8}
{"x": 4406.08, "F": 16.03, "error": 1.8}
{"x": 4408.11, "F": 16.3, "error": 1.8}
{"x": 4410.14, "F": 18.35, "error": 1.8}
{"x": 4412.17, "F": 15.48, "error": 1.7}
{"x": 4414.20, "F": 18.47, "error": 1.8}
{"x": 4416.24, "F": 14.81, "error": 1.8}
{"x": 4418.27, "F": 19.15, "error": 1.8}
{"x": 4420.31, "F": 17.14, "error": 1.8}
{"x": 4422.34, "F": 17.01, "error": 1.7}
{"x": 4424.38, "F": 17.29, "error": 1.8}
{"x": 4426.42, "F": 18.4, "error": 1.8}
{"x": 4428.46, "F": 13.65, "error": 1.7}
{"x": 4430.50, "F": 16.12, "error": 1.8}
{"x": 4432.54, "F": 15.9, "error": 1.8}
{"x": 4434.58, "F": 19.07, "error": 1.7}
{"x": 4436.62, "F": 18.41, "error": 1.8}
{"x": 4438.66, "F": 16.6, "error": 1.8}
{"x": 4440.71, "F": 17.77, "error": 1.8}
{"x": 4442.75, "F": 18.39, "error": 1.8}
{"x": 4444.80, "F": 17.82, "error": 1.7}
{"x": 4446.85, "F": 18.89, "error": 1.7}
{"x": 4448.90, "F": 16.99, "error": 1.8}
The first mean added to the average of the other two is 29.8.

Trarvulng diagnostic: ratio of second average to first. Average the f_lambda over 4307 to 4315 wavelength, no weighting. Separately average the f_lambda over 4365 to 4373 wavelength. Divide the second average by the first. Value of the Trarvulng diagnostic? 1.4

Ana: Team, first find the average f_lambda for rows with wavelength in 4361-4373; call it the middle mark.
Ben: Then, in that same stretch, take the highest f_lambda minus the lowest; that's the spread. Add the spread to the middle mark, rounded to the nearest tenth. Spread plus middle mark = 20.3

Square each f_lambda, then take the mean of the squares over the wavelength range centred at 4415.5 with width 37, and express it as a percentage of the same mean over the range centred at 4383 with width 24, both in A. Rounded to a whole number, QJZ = 113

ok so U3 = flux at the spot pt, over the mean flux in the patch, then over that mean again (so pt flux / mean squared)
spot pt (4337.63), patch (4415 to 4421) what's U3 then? 0.053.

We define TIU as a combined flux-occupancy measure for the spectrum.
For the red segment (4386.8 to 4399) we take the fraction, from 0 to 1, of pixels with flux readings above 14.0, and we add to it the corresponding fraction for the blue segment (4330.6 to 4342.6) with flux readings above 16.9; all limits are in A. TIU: 0.8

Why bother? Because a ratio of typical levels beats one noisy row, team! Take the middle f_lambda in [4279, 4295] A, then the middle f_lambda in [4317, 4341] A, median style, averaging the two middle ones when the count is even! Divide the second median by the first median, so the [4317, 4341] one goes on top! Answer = 1.23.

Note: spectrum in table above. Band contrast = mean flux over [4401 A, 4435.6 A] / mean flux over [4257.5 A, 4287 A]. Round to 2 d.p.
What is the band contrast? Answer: 1.27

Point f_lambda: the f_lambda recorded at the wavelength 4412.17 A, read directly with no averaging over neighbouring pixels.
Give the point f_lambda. 15.48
